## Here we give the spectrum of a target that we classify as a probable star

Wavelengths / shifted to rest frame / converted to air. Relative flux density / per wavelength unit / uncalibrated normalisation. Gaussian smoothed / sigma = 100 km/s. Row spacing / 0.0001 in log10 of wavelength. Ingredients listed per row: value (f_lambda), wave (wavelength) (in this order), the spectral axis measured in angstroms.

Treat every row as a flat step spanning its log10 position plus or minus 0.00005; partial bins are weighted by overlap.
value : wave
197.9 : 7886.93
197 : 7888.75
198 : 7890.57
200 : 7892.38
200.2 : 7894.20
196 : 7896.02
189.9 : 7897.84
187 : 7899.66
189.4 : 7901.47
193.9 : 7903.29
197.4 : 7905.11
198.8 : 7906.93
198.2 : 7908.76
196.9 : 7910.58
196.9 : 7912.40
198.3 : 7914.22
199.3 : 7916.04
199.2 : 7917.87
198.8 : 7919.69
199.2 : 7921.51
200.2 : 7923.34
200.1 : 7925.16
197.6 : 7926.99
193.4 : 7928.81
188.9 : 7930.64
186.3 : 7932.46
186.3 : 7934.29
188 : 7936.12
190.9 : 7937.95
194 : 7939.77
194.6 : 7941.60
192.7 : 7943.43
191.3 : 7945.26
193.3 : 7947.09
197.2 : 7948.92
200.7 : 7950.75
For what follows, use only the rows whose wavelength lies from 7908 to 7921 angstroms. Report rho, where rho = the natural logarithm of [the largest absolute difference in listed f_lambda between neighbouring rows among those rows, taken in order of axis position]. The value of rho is 0.3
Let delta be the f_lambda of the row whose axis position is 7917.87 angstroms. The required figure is 199.2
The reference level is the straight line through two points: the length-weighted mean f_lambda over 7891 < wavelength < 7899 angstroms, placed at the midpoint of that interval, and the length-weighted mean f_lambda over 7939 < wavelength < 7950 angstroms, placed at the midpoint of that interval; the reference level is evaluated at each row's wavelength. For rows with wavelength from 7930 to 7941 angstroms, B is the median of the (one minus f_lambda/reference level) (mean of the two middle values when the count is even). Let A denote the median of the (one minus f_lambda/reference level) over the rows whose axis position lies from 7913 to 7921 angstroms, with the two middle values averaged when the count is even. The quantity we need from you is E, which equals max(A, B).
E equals 0.031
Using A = -0.020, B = 0.031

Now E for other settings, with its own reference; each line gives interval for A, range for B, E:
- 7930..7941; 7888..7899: 0.031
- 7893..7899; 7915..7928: 0.001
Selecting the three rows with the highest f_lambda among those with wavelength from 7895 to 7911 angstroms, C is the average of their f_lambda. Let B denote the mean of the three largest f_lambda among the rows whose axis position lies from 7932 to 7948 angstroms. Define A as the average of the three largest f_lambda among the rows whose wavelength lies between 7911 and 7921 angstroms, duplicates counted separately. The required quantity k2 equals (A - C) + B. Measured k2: 195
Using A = 199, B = 194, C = 198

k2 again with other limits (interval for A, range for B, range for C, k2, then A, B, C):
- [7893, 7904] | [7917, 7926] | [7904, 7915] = 198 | 197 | 200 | 198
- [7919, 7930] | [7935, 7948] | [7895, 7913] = 196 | 200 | 194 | 198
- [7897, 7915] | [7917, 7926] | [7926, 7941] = 203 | 198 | 200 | 195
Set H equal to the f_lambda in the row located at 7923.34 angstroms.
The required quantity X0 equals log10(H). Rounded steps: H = 200.2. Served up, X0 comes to 2.30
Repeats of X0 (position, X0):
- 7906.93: 2.30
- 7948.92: 2.29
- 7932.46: 2.27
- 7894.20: 2.30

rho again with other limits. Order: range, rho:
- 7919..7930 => 1.4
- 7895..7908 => 1.8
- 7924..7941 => 1.5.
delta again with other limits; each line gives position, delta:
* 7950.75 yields 200.7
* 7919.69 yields 198.8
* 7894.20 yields 200.2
